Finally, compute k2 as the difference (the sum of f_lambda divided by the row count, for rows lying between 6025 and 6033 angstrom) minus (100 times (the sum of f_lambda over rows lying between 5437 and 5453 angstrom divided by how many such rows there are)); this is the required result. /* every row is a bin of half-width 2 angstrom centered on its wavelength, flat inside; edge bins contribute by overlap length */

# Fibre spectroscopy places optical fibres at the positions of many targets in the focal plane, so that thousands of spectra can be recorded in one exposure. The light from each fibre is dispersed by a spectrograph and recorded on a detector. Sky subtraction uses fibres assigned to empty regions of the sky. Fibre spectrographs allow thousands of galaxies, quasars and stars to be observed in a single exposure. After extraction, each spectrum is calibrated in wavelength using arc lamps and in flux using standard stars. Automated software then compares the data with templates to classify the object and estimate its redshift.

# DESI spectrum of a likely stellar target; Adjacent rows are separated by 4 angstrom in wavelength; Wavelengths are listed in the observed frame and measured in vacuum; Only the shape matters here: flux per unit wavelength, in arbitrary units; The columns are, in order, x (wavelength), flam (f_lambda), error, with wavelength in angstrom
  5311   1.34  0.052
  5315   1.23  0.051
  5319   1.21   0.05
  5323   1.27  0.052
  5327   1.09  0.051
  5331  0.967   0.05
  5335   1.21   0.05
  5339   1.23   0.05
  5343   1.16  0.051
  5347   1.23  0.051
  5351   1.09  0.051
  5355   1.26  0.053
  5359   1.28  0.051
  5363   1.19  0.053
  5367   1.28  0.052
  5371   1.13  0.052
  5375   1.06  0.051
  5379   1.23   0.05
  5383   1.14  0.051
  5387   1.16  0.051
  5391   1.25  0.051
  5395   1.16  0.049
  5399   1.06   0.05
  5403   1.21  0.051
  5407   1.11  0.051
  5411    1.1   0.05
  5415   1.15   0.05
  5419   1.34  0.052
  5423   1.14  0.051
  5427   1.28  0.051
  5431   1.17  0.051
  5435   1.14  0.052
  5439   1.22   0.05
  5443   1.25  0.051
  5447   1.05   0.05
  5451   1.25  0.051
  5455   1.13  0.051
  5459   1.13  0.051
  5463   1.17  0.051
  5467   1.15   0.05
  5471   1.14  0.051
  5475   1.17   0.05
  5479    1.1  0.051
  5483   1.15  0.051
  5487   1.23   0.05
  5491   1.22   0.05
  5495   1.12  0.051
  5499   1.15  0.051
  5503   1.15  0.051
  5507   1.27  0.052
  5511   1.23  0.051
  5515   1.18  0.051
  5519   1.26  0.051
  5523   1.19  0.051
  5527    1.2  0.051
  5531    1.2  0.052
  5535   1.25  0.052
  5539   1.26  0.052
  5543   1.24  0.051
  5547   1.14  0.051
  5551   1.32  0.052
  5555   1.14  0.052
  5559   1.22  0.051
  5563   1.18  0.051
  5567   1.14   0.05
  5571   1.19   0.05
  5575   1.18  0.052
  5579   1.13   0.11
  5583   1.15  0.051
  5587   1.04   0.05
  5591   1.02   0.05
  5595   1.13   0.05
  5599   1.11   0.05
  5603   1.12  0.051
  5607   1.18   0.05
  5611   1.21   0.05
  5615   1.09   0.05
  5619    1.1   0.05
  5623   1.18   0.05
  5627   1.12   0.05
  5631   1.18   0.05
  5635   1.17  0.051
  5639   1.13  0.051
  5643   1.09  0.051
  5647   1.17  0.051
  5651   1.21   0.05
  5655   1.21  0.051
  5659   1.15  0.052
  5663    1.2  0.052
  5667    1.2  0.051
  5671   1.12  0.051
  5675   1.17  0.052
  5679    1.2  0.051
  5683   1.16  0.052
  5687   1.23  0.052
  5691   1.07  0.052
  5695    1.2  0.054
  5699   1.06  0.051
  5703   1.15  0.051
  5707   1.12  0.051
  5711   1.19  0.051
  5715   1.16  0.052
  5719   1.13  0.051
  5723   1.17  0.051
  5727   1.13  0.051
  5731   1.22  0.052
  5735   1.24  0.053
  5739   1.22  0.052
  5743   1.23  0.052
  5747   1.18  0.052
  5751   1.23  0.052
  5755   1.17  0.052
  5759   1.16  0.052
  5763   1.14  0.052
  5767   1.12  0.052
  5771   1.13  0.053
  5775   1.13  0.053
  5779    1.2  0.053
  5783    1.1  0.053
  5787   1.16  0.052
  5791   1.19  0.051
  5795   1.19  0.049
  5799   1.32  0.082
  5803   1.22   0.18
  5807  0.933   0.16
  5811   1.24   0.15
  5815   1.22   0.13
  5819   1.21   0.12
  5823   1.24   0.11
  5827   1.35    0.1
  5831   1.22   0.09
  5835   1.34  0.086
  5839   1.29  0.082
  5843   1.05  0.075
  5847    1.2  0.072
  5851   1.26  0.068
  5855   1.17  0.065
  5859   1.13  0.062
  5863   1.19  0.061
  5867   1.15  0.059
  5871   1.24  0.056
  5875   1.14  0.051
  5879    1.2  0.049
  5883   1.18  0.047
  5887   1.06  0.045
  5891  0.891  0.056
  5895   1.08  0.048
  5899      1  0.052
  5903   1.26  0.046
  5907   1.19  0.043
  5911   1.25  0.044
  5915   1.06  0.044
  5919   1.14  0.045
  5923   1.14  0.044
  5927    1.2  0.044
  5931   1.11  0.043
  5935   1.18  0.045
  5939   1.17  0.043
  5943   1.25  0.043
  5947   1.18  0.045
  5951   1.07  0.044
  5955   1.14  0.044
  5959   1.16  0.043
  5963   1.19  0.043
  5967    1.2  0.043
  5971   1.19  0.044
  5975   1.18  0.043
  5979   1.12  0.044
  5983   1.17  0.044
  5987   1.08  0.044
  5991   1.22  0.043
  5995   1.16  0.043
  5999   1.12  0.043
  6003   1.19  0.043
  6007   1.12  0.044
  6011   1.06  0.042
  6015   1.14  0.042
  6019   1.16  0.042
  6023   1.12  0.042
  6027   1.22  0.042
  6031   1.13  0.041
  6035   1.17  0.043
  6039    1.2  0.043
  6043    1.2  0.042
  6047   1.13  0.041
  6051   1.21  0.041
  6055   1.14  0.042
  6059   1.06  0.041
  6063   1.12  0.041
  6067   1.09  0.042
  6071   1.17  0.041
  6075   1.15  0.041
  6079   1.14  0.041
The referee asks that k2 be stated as -118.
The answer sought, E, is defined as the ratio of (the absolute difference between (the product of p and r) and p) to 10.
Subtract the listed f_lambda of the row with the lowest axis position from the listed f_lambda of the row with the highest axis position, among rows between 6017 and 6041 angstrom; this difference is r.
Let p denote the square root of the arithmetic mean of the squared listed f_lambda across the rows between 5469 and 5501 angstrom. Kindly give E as 0.111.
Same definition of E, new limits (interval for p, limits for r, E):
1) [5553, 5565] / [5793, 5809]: 0.148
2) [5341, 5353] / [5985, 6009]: 0.111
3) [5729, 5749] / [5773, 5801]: 0.099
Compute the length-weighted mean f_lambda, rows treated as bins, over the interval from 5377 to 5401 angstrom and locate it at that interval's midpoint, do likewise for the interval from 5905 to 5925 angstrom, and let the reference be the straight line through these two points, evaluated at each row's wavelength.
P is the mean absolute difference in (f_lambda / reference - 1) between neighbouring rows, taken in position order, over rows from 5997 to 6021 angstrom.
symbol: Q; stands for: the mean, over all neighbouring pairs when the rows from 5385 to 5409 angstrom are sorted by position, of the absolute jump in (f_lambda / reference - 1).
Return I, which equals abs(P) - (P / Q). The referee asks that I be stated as -0.5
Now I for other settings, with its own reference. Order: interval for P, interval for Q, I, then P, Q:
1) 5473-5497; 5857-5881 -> -0.8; 0.05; 0.061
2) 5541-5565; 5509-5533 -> -2.7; 0.10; 0.036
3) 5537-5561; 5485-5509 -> -2.1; 0.10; 0.045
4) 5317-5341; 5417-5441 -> -1.0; 0.11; 0.096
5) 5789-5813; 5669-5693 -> -2.2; 0.14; 0.060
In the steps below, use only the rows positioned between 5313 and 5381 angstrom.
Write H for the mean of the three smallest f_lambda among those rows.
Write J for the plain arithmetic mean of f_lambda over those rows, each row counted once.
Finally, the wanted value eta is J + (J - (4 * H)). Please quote -1.79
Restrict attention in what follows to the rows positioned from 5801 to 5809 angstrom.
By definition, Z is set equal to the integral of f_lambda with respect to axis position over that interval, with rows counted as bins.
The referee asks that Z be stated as 8.6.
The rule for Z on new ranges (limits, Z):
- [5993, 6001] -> 9.1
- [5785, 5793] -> 9.4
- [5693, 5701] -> 9.0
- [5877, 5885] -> 9.5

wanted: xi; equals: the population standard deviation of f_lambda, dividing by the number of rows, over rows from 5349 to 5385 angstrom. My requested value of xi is 0.078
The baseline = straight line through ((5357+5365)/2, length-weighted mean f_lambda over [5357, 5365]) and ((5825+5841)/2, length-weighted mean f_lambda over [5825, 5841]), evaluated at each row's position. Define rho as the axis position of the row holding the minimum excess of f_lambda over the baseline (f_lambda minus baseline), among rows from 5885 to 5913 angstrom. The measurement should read 5891 angstrom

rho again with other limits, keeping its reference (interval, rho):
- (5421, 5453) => 5447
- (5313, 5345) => 5331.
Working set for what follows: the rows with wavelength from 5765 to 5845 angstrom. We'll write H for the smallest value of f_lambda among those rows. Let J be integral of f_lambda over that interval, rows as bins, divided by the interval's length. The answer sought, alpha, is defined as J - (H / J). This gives 0.41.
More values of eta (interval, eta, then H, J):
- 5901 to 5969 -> -1.98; 1.08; 1.17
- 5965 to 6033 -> -2.04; 1.09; 1.15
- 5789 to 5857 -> -1.78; 1.05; 1.21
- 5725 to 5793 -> -2.12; 1.12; 1.17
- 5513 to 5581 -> -2.14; 1.14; 1.20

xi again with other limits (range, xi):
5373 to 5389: 0.061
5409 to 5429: 0.092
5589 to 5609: 0.052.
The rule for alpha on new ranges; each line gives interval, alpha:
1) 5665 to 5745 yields 0.26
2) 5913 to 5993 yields 0.24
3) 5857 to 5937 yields 0.36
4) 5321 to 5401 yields 0.35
